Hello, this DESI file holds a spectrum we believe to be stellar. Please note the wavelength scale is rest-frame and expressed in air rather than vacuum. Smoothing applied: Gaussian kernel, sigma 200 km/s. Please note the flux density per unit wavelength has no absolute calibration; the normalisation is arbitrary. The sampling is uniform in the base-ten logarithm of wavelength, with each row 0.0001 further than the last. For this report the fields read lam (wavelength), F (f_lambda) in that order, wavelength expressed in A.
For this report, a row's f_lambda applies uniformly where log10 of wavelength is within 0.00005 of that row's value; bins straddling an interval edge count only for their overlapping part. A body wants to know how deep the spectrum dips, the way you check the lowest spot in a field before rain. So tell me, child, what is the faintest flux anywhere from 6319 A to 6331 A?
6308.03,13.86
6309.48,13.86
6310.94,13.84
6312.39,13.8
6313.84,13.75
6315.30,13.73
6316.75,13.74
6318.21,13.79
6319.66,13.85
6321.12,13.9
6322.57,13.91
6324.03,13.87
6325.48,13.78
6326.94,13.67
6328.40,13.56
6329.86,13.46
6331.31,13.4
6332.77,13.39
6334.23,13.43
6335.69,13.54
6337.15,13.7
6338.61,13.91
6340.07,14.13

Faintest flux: 13.46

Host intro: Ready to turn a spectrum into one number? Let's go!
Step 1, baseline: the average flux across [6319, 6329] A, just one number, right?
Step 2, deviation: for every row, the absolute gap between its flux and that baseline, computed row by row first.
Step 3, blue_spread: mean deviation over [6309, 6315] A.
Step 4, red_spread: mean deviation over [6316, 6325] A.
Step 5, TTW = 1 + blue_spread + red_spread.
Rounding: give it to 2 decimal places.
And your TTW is 1.11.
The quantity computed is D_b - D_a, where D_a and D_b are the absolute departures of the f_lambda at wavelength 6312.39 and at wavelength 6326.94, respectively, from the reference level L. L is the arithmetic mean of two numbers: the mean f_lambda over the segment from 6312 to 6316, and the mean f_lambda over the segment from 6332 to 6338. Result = -0.13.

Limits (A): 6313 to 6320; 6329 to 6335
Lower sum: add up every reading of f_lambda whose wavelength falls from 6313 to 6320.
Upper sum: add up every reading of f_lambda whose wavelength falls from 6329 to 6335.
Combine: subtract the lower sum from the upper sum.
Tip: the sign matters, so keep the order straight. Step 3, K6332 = -15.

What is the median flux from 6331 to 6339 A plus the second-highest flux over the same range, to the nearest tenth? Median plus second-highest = 27.2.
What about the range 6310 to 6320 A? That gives 27.6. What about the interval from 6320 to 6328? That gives 27.8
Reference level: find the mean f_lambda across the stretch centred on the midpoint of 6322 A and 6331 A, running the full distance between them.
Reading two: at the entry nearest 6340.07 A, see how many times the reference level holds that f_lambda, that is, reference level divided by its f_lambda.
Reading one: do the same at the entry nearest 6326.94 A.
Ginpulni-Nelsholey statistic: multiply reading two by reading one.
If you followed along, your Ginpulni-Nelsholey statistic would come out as 0.97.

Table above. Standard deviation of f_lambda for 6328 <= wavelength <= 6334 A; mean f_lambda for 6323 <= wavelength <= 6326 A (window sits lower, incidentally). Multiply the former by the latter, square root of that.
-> 1.0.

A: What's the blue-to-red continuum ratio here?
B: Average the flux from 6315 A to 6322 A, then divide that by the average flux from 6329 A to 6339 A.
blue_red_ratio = 1.02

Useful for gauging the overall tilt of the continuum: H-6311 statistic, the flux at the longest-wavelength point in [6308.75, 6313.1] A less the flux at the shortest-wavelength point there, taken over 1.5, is -0.040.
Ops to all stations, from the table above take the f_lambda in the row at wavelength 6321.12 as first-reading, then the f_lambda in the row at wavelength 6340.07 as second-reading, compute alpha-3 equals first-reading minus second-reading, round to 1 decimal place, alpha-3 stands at -0.2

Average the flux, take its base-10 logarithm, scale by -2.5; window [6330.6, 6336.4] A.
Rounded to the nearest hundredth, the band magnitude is -2.82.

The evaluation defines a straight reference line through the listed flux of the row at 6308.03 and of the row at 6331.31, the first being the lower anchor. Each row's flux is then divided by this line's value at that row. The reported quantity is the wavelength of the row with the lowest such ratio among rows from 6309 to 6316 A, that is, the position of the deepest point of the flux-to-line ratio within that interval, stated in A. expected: 6313.84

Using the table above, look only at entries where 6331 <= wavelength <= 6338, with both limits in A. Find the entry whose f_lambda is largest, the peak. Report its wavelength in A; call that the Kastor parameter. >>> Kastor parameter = 6337.15 A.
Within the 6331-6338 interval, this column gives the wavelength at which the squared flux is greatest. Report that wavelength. 6337.15 A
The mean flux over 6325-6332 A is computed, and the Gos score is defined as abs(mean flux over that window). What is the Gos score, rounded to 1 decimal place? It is 13.6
